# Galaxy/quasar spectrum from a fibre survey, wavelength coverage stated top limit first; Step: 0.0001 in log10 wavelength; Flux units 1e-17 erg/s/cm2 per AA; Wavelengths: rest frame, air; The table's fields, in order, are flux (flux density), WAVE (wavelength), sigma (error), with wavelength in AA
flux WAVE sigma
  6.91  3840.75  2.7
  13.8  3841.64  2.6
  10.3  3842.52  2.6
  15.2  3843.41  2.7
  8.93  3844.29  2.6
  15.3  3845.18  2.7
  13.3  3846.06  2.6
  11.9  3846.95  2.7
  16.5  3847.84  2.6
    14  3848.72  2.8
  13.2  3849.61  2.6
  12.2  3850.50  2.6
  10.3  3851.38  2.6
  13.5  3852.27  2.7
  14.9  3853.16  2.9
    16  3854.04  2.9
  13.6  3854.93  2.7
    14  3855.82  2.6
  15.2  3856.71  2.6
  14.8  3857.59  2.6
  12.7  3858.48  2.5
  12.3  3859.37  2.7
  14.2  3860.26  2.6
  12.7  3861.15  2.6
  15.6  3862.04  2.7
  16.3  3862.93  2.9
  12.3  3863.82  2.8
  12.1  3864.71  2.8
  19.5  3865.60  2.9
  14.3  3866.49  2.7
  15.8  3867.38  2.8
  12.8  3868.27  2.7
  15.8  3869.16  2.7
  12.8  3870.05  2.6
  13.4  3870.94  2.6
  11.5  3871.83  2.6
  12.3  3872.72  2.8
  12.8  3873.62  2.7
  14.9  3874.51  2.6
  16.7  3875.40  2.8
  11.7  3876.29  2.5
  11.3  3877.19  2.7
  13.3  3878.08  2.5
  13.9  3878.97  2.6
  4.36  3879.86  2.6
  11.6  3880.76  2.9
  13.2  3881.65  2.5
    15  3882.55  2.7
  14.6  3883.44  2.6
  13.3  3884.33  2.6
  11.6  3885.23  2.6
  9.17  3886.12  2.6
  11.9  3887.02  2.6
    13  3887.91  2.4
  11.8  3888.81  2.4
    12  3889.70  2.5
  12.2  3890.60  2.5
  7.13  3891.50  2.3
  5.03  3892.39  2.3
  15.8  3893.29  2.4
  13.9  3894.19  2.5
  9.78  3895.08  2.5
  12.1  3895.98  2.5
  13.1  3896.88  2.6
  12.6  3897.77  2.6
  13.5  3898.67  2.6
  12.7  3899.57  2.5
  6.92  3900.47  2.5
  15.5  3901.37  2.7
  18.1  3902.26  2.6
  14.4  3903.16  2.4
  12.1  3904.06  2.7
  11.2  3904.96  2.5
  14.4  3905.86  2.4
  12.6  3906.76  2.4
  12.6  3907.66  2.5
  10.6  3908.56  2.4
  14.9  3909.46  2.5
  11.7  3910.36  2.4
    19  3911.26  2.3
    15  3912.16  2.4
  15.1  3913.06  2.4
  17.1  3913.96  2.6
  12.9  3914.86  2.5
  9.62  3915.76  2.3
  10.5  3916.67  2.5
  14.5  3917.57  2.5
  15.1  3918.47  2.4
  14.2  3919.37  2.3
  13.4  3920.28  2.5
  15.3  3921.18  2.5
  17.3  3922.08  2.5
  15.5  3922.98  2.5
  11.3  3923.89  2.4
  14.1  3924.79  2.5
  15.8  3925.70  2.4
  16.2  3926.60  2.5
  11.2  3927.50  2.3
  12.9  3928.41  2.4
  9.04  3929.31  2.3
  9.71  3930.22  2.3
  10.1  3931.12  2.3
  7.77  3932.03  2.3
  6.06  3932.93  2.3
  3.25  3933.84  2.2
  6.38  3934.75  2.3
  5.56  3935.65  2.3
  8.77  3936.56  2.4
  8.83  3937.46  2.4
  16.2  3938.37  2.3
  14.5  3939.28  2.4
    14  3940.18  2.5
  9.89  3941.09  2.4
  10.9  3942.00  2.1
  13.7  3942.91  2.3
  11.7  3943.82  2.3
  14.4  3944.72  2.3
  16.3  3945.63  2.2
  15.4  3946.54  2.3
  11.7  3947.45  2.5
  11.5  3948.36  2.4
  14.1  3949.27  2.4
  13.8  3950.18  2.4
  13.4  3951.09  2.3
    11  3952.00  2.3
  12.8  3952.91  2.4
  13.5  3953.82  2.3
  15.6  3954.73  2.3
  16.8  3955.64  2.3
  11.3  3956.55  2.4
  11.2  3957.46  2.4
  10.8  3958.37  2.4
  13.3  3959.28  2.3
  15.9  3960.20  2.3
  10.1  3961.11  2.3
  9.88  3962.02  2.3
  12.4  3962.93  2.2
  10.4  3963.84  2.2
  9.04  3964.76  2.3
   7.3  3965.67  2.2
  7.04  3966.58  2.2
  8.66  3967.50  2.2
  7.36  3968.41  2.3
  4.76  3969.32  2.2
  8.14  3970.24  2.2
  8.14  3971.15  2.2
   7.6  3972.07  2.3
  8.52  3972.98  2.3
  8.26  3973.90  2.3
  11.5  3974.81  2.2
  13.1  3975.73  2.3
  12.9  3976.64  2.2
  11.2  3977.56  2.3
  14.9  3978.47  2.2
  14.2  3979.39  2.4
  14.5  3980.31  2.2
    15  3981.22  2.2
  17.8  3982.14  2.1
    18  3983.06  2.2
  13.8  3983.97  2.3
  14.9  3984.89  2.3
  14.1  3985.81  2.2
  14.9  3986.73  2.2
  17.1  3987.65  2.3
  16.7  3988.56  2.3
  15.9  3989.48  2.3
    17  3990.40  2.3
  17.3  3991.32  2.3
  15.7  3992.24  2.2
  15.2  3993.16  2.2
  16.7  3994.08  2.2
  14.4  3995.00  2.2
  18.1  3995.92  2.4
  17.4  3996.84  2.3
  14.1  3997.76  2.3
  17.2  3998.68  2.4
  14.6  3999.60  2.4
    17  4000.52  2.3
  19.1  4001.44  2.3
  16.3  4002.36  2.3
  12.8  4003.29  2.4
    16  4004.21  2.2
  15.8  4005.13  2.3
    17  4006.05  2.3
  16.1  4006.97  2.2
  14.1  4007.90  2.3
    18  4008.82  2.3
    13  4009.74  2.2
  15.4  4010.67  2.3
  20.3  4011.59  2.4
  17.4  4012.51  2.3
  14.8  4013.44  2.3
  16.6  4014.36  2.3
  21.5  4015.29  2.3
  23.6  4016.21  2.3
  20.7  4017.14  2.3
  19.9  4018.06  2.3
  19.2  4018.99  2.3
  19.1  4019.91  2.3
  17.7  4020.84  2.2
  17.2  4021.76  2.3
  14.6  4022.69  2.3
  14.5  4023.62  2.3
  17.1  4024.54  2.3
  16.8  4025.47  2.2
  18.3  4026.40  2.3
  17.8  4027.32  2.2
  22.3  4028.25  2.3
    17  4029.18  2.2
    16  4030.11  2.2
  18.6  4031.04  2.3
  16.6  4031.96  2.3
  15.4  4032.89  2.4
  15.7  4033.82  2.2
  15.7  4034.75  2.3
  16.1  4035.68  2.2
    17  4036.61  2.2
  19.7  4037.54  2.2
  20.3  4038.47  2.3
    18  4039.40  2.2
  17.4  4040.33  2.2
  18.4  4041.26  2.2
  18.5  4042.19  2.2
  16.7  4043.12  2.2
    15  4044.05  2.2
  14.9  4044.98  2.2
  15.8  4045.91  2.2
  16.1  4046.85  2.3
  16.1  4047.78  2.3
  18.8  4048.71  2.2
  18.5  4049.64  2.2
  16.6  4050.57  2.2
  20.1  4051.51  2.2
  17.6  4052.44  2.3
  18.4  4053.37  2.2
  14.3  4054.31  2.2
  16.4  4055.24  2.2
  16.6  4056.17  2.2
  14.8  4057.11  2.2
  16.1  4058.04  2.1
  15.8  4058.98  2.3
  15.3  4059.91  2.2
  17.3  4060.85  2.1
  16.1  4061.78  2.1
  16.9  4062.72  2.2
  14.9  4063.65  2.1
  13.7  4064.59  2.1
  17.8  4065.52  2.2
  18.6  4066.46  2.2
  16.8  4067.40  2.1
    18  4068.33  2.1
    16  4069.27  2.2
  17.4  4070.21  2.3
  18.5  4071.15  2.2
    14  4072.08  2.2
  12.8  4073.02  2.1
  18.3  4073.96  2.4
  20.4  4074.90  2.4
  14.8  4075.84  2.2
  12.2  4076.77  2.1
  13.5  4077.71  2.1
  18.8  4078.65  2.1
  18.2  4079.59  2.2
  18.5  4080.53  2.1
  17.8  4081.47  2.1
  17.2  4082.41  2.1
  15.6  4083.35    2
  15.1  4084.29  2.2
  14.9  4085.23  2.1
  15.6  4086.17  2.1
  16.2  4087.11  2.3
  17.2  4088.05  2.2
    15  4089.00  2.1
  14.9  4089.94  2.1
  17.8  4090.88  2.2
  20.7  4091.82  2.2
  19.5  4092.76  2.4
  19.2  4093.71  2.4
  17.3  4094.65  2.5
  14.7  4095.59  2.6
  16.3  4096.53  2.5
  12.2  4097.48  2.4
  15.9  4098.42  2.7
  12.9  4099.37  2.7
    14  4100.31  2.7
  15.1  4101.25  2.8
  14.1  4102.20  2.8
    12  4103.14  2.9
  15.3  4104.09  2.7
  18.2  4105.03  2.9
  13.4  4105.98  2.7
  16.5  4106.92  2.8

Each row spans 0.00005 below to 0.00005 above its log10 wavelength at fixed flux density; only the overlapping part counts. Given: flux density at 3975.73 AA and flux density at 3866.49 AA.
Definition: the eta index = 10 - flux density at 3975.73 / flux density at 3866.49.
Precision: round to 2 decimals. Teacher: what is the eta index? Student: 9.08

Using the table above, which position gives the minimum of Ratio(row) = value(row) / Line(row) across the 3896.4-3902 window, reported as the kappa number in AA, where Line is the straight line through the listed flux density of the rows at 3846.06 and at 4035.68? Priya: 3900.47 AA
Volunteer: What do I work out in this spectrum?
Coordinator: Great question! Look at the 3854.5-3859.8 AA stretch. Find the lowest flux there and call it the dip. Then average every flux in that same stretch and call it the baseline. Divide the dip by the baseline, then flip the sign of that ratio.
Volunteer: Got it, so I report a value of -0.89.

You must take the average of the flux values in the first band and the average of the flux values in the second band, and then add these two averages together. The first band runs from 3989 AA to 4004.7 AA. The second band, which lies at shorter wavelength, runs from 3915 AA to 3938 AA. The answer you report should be 27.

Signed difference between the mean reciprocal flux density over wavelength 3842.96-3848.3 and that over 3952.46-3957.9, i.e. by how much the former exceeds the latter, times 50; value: 0.1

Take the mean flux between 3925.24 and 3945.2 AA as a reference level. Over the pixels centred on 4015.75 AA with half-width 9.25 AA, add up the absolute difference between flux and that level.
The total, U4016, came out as 135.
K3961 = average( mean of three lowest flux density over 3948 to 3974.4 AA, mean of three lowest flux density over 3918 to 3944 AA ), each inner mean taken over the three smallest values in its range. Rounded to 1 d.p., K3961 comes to 5.7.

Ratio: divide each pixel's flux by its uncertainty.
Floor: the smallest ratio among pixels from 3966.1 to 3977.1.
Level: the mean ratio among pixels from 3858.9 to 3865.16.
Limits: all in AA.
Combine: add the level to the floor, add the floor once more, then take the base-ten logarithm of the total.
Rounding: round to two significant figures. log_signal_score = 0.97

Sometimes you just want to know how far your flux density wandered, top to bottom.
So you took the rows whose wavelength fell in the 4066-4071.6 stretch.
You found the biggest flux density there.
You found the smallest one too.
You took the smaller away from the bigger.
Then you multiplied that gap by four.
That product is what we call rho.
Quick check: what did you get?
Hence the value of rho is 10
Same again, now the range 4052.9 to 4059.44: 16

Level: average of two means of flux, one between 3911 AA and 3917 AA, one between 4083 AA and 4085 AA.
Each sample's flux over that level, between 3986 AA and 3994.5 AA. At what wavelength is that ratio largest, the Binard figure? 3991.32 AA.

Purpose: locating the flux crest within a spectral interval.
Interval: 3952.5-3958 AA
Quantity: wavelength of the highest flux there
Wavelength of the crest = 3955.64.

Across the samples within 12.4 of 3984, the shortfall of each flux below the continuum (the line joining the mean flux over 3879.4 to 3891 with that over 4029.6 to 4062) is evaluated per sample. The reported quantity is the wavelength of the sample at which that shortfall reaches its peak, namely 3972.07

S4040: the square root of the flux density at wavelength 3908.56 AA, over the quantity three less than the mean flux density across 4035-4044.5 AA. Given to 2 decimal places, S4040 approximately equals 0.22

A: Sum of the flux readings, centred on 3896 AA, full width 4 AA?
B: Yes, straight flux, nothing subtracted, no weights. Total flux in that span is 61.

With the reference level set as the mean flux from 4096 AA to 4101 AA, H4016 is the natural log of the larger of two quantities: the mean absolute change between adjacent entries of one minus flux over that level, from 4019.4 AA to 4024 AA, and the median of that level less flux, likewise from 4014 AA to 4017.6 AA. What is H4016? -2.5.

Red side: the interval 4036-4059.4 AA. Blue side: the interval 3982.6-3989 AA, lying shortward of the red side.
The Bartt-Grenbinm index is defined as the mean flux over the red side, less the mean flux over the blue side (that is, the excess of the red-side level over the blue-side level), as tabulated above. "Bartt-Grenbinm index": 1.5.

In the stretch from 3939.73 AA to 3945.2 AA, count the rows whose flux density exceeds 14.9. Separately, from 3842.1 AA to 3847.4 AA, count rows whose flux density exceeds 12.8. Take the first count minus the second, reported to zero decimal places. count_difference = -3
